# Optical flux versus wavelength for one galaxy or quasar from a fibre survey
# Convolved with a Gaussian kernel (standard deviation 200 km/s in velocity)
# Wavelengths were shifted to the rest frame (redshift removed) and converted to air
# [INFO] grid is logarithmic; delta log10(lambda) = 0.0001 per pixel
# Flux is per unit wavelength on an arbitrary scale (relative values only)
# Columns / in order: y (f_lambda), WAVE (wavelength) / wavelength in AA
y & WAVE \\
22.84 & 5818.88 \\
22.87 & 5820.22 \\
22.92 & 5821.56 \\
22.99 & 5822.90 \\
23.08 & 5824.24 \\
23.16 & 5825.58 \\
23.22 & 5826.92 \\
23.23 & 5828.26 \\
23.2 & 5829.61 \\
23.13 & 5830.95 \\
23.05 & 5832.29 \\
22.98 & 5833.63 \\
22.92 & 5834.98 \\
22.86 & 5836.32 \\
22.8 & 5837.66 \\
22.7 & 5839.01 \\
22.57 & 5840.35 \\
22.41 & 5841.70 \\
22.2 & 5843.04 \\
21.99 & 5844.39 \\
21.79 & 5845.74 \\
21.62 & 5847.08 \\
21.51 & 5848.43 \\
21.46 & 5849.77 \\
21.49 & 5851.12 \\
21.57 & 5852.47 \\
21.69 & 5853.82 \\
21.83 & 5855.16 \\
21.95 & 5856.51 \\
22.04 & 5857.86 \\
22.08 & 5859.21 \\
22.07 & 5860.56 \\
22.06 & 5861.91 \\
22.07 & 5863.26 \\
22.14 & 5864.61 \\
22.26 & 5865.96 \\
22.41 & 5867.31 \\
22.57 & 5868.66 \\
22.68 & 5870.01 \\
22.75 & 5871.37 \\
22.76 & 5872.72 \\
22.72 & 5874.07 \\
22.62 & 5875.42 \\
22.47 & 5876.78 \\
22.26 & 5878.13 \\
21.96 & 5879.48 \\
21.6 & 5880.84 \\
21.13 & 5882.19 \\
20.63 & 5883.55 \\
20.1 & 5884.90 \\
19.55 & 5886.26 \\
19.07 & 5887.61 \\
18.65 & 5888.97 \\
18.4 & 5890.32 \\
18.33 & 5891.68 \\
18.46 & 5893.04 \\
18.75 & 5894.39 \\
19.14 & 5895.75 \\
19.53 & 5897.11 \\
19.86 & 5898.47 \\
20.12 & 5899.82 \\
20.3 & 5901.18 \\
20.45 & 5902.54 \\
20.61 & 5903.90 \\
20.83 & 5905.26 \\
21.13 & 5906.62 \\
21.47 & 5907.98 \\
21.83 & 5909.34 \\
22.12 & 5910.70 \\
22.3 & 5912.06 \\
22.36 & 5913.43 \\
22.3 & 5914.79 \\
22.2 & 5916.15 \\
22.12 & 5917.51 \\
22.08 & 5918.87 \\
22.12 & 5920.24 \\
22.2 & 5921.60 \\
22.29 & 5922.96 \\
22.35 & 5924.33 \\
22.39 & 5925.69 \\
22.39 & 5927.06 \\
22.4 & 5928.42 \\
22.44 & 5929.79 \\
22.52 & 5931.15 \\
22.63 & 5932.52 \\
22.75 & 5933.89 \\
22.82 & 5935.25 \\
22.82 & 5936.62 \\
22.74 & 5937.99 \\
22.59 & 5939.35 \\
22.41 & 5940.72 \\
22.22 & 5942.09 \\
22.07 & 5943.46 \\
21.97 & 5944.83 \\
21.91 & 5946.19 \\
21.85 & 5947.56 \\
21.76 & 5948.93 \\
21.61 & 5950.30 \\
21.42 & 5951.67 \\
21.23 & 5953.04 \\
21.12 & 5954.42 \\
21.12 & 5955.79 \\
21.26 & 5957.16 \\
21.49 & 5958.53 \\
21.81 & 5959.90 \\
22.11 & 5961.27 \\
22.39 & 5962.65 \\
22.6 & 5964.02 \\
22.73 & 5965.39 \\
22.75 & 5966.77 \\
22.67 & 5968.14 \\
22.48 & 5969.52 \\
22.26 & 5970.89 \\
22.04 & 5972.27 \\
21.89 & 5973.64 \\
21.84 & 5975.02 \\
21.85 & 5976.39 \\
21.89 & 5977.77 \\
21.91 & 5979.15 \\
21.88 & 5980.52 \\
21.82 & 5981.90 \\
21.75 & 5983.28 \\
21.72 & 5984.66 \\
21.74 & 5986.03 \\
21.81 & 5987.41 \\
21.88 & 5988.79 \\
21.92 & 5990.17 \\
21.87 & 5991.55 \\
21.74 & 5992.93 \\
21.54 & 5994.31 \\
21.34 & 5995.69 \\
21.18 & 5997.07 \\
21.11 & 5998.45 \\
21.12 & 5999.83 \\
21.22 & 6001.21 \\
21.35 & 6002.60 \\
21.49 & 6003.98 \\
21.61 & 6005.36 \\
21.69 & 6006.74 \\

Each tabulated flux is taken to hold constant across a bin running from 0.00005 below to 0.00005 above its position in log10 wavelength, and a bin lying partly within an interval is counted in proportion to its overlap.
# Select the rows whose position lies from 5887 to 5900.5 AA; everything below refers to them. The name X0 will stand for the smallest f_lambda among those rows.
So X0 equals 18.33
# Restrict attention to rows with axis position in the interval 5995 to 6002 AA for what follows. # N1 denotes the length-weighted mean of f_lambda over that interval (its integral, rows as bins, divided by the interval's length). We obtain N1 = 21.2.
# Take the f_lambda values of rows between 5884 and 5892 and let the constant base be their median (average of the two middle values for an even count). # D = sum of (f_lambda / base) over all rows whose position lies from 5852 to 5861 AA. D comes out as 8.12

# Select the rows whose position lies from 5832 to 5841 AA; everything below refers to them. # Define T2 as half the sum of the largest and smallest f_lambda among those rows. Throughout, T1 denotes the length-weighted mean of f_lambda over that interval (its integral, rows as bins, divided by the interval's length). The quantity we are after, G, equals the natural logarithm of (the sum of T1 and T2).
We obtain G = 3.82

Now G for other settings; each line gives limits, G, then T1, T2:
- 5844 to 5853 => 3.77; 21.62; 21.7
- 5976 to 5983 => 3.78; 21.85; 21.9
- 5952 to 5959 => 3.75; 21.23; 21.3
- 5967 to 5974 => 3.80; 22.33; 22.3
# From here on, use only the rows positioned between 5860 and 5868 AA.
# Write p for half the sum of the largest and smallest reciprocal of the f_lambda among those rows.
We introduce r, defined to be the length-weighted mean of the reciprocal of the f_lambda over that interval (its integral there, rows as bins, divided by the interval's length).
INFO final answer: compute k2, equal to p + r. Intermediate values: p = 0.0450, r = 0.0451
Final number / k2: 0.0901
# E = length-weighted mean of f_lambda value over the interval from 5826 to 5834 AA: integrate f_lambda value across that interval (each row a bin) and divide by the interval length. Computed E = 23.2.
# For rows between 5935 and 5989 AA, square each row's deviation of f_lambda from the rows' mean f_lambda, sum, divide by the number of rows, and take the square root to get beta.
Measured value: 0.47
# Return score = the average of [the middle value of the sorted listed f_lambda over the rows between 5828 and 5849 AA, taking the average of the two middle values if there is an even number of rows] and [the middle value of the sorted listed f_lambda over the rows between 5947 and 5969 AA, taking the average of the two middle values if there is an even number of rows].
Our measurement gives 22.3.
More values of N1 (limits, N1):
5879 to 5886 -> 20.9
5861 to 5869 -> 22.2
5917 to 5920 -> 22.1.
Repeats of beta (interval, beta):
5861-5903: 1.56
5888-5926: 1.45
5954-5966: 0.60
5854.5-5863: 0.09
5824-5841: 0.20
